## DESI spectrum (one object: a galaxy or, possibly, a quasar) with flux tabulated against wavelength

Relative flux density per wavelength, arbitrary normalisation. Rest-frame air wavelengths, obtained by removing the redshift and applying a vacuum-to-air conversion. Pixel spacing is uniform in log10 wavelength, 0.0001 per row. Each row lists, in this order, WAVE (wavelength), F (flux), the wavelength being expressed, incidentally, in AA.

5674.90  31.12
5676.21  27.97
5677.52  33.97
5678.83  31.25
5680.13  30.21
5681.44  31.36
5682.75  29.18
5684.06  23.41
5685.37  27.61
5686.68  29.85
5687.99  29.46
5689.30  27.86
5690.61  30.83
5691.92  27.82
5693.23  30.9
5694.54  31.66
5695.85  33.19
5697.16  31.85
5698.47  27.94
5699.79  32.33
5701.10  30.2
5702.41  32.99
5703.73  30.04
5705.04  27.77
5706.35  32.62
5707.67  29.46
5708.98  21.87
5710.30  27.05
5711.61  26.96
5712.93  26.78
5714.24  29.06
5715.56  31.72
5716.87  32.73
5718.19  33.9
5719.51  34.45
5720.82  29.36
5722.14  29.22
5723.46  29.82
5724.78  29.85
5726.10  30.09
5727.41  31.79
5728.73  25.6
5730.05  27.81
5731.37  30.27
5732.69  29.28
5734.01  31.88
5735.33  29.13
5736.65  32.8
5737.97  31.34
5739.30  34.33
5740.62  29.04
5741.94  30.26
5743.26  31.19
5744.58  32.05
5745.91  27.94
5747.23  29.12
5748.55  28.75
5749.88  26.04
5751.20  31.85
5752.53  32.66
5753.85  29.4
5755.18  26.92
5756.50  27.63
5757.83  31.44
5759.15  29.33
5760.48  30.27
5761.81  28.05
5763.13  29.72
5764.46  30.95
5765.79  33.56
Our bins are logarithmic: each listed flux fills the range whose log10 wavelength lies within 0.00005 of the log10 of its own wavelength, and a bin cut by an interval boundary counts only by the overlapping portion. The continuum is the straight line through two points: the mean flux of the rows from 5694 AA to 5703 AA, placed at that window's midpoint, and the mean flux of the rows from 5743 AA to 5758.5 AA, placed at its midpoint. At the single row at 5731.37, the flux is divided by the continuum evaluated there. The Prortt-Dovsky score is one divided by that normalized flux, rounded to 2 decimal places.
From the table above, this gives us 1.00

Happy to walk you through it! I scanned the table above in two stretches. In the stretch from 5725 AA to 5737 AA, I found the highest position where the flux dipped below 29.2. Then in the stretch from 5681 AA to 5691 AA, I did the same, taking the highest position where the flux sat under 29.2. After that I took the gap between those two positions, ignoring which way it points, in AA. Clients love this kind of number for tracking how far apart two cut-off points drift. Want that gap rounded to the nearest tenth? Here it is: 46.0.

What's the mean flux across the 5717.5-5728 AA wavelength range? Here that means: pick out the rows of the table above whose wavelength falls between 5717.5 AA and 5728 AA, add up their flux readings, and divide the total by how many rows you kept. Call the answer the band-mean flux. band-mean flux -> 31.1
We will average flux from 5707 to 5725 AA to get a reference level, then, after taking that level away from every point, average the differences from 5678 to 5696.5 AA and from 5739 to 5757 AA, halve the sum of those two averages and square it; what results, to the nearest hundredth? 0.07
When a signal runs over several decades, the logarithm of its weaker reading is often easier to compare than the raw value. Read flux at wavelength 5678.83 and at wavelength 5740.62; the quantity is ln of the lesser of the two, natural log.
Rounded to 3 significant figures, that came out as 3.37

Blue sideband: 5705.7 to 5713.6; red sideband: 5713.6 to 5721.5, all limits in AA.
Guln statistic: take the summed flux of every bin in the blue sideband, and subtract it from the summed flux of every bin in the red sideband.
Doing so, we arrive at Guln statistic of 26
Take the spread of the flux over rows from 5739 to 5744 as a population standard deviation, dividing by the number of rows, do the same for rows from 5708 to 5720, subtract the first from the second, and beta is 1.9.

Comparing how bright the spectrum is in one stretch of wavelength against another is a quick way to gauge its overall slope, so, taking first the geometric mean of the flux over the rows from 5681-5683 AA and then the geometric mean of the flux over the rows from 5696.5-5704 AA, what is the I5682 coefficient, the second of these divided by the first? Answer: 1.02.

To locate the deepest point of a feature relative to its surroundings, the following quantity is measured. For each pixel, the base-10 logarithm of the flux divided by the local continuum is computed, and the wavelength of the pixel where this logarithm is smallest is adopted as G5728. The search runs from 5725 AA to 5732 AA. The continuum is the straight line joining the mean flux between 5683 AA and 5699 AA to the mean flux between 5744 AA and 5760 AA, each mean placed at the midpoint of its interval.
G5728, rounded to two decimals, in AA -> 5728.73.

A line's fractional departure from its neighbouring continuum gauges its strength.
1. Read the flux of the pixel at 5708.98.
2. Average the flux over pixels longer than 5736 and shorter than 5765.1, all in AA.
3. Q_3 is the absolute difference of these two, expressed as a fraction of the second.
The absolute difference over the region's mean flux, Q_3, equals 0.272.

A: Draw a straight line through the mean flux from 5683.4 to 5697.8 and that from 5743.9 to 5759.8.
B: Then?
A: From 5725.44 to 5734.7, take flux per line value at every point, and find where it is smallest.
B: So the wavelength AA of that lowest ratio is 5728.73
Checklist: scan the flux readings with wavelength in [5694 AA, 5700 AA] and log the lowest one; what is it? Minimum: 27.94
